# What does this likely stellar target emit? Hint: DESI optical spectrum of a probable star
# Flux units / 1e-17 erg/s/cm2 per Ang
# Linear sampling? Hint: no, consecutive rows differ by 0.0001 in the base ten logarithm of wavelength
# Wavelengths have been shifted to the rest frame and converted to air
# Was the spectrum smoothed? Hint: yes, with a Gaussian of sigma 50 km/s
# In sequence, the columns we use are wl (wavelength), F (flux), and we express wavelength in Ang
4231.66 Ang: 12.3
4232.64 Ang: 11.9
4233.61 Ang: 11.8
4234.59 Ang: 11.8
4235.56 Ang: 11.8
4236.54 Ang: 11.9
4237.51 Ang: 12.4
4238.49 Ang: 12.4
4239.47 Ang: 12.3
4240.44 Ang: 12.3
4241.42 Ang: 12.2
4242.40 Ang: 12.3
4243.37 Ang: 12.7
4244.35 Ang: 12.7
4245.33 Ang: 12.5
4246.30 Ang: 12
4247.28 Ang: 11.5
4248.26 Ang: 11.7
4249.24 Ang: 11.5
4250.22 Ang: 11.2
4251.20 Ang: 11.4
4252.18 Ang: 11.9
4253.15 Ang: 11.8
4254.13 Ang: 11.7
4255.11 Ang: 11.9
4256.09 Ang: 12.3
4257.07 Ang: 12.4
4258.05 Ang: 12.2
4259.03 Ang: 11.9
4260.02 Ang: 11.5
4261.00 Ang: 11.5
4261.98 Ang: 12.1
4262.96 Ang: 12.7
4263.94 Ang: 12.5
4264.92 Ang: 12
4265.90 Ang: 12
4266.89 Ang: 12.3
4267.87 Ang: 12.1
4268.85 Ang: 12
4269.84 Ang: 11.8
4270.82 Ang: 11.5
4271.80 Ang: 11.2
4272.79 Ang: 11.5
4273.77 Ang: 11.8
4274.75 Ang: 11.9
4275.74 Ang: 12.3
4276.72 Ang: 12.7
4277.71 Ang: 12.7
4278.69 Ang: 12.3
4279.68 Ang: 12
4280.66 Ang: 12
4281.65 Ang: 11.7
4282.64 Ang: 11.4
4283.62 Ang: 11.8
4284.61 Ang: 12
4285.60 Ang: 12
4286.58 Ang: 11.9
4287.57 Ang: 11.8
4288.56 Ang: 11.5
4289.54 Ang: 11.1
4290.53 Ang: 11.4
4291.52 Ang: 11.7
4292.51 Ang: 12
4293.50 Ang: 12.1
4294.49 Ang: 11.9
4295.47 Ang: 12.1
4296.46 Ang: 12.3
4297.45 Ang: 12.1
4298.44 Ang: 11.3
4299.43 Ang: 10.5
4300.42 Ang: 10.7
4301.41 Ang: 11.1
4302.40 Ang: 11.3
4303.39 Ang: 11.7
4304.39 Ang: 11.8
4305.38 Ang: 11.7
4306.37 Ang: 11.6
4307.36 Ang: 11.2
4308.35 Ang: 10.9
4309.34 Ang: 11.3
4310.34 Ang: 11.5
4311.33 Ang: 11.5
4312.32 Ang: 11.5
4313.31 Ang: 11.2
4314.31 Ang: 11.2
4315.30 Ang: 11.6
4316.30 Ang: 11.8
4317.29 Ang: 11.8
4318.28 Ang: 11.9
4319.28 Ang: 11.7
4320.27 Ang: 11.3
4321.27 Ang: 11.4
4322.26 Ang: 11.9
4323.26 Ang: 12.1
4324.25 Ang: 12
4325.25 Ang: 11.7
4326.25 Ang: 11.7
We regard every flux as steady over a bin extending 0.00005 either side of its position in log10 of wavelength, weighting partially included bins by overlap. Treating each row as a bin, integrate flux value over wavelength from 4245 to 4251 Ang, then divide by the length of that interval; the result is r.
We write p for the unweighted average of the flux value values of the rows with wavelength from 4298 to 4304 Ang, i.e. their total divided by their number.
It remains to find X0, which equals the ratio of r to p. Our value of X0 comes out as 1.05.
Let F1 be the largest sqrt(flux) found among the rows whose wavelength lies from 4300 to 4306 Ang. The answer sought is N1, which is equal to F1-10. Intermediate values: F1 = 3.435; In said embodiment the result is -6.56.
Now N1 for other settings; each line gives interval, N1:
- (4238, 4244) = -6.44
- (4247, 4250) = -6.58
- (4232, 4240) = -6.48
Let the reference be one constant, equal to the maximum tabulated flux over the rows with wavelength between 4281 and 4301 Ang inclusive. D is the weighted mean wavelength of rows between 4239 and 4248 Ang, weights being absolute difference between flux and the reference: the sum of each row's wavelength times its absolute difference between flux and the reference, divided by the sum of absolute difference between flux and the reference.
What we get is 4245.5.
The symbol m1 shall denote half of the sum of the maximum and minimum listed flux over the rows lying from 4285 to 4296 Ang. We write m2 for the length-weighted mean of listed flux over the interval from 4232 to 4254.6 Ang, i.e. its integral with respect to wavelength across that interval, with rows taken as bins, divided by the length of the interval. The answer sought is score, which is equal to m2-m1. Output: 0.39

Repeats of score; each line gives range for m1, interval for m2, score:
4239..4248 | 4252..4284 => -0.11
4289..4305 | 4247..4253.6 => 0.18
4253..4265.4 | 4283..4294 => -0.35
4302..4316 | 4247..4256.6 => 0.35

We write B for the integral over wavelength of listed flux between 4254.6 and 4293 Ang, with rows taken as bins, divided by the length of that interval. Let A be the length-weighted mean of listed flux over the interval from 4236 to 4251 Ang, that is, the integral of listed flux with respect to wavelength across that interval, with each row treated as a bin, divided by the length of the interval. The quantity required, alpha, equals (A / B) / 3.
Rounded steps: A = 12.1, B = 11.9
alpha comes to 0.338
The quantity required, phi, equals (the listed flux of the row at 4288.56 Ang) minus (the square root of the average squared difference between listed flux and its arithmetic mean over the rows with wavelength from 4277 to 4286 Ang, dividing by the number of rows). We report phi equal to 11.2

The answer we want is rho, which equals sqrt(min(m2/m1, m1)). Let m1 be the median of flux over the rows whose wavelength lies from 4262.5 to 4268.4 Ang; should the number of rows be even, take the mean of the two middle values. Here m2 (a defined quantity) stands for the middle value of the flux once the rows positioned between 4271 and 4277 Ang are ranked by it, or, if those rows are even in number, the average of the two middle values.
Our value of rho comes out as 0.99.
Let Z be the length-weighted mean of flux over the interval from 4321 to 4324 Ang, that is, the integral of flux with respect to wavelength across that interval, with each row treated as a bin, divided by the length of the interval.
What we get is 11.9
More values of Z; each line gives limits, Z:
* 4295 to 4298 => 12.1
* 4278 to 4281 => 12.2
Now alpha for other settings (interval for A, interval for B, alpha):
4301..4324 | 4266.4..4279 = 0.320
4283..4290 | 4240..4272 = 0.326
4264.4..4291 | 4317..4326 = 0.337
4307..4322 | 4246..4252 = 0.331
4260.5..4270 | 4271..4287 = 0.338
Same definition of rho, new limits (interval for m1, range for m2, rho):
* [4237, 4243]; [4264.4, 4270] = 0.99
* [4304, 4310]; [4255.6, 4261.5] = 1.03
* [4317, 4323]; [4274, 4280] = 1.02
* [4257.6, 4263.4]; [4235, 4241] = 1.01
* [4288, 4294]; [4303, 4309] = 1.00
